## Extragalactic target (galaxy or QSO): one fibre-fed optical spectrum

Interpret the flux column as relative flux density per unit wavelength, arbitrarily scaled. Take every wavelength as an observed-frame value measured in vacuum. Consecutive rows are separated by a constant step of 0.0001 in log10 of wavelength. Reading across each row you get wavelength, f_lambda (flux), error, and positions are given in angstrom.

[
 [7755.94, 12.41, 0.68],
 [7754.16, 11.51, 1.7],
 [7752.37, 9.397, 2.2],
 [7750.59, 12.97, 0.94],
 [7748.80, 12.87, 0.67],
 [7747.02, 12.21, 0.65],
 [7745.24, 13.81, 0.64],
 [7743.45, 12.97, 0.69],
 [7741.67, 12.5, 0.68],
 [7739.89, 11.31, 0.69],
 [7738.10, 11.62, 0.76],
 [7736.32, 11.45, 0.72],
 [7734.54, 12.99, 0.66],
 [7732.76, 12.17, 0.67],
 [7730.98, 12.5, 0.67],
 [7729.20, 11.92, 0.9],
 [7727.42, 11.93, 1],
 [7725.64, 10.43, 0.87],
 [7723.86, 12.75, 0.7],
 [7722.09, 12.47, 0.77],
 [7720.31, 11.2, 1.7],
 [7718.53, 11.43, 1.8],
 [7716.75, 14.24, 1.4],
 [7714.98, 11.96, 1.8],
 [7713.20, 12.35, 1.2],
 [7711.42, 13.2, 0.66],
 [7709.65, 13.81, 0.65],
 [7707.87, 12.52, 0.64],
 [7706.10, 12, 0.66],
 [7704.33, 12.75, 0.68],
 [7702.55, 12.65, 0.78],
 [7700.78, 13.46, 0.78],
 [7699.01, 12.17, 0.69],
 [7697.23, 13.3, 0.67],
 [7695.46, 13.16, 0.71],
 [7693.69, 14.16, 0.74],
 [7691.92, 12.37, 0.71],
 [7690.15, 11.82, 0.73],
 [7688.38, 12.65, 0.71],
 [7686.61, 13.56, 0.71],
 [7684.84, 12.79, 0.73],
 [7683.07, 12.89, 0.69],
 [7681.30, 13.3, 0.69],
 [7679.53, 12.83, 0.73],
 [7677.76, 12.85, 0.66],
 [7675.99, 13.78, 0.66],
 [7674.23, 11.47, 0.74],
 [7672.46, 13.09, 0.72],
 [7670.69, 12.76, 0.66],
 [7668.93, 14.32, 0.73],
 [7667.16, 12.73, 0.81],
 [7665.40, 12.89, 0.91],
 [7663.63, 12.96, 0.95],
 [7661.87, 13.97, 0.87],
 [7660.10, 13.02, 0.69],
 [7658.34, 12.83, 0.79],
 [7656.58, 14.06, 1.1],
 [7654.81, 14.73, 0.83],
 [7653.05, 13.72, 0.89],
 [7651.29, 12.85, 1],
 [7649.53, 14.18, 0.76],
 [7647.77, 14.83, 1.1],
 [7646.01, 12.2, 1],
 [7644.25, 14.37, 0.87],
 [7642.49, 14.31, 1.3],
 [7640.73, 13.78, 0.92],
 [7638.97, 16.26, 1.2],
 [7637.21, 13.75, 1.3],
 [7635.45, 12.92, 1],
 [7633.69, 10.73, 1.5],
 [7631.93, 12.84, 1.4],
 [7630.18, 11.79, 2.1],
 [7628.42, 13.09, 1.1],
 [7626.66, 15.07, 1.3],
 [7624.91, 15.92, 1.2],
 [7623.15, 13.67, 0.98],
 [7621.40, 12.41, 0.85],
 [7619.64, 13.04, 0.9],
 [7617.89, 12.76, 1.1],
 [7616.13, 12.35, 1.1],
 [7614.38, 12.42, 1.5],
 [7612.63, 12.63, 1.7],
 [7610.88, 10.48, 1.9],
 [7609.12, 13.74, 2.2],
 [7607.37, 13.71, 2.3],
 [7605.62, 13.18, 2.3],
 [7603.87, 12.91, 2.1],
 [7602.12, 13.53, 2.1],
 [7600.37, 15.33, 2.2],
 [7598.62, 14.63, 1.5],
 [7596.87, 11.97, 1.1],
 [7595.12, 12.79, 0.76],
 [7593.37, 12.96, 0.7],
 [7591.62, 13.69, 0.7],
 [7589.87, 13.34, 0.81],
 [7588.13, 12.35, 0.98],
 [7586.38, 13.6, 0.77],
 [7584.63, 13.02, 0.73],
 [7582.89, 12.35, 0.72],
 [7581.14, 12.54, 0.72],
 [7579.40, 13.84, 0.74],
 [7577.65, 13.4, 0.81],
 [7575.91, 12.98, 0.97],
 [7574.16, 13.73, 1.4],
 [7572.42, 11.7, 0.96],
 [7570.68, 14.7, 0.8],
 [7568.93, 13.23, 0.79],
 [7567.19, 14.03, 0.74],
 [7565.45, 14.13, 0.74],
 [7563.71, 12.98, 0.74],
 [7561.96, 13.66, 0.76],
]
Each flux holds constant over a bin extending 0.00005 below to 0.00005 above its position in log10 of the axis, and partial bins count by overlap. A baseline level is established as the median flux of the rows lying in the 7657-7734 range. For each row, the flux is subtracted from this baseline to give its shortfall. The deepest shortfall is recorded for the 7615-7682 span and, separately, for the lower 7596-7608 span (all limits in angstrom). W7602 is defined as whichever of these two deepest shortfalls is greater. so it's 2.03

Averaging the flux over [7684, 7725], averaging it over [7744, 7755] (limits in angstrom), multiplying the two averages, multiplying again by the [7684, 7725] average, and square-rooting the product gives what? 44.3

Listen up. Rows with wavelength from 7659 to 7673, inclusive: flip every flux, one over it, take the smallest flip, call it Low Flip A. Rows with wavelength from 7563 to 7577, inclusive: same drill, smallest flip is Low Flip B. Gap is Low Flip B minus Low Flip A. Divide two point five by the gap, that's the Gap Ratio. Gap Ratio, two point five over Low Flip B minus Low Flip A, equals -1385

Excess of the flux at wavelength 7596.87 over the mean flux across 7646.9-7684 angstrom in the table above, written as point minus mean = -1.4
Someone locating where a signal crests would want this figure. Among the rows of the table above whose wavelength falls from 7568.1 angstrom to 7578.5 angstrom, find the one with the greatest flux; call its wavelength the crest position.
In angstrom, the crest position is 7570.68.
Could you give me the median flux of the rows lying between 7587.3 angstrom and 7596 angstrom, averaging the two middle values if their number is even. 13.0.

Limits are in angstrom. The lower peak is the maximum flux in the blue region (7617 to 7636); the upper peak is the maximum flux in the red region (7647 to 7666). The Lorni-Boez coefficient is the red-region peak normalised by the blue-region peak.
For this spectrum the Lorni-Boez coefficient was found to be 0.93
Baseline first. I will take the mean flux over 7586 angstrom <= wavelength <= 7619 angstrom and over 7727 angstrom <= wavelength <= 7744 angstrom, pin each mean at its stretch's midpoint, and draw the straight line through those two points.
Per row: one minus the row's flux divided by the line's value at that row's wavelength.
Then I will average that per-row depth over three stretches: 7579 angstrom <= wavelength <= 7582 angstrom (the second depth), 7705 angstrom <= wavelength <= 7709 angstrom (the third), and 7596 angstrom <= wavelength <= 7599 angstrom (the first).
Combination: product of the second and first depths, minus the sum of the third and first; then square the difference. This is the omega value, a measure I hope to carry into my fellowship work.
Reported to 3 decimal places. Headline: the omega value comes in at 0.000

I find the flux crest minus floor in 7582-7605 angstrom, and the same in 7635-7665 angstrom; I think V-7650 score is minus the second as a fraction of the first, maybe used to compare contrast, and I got -1.2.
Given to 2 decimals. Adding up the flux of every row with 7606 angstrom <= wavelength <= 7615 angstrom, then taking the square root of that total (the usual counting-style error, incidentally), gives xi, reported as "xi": 7.94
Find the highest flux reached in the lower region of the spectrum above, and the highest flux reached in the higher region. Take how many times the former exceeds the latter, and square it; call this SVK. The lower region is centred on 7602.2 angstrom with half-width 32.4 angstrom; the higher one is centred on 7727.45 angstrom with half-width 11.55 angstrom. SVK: 1.2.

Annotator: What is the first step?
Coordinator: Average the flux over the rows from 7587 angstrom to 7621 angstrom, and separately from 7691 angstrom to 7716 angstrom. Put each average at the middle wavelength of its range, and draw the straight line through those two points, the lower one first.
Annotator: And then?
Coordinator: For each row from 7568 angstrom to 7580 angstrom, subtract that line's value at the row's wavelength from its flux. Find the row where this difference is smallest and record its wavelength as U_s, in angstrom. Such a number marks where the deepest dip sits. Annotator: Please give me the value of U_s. 7572.42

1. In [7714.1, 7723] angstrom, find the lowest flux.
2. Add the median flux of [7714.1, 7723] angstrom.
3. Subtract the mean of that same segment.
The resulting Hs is 10.9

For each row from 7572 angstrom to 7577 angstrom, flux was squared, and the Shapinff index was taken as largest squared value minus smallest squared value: 52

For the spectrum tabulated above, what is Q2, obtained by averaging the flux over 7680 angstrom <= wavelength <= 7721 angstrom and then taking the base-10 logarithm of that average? 1.106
